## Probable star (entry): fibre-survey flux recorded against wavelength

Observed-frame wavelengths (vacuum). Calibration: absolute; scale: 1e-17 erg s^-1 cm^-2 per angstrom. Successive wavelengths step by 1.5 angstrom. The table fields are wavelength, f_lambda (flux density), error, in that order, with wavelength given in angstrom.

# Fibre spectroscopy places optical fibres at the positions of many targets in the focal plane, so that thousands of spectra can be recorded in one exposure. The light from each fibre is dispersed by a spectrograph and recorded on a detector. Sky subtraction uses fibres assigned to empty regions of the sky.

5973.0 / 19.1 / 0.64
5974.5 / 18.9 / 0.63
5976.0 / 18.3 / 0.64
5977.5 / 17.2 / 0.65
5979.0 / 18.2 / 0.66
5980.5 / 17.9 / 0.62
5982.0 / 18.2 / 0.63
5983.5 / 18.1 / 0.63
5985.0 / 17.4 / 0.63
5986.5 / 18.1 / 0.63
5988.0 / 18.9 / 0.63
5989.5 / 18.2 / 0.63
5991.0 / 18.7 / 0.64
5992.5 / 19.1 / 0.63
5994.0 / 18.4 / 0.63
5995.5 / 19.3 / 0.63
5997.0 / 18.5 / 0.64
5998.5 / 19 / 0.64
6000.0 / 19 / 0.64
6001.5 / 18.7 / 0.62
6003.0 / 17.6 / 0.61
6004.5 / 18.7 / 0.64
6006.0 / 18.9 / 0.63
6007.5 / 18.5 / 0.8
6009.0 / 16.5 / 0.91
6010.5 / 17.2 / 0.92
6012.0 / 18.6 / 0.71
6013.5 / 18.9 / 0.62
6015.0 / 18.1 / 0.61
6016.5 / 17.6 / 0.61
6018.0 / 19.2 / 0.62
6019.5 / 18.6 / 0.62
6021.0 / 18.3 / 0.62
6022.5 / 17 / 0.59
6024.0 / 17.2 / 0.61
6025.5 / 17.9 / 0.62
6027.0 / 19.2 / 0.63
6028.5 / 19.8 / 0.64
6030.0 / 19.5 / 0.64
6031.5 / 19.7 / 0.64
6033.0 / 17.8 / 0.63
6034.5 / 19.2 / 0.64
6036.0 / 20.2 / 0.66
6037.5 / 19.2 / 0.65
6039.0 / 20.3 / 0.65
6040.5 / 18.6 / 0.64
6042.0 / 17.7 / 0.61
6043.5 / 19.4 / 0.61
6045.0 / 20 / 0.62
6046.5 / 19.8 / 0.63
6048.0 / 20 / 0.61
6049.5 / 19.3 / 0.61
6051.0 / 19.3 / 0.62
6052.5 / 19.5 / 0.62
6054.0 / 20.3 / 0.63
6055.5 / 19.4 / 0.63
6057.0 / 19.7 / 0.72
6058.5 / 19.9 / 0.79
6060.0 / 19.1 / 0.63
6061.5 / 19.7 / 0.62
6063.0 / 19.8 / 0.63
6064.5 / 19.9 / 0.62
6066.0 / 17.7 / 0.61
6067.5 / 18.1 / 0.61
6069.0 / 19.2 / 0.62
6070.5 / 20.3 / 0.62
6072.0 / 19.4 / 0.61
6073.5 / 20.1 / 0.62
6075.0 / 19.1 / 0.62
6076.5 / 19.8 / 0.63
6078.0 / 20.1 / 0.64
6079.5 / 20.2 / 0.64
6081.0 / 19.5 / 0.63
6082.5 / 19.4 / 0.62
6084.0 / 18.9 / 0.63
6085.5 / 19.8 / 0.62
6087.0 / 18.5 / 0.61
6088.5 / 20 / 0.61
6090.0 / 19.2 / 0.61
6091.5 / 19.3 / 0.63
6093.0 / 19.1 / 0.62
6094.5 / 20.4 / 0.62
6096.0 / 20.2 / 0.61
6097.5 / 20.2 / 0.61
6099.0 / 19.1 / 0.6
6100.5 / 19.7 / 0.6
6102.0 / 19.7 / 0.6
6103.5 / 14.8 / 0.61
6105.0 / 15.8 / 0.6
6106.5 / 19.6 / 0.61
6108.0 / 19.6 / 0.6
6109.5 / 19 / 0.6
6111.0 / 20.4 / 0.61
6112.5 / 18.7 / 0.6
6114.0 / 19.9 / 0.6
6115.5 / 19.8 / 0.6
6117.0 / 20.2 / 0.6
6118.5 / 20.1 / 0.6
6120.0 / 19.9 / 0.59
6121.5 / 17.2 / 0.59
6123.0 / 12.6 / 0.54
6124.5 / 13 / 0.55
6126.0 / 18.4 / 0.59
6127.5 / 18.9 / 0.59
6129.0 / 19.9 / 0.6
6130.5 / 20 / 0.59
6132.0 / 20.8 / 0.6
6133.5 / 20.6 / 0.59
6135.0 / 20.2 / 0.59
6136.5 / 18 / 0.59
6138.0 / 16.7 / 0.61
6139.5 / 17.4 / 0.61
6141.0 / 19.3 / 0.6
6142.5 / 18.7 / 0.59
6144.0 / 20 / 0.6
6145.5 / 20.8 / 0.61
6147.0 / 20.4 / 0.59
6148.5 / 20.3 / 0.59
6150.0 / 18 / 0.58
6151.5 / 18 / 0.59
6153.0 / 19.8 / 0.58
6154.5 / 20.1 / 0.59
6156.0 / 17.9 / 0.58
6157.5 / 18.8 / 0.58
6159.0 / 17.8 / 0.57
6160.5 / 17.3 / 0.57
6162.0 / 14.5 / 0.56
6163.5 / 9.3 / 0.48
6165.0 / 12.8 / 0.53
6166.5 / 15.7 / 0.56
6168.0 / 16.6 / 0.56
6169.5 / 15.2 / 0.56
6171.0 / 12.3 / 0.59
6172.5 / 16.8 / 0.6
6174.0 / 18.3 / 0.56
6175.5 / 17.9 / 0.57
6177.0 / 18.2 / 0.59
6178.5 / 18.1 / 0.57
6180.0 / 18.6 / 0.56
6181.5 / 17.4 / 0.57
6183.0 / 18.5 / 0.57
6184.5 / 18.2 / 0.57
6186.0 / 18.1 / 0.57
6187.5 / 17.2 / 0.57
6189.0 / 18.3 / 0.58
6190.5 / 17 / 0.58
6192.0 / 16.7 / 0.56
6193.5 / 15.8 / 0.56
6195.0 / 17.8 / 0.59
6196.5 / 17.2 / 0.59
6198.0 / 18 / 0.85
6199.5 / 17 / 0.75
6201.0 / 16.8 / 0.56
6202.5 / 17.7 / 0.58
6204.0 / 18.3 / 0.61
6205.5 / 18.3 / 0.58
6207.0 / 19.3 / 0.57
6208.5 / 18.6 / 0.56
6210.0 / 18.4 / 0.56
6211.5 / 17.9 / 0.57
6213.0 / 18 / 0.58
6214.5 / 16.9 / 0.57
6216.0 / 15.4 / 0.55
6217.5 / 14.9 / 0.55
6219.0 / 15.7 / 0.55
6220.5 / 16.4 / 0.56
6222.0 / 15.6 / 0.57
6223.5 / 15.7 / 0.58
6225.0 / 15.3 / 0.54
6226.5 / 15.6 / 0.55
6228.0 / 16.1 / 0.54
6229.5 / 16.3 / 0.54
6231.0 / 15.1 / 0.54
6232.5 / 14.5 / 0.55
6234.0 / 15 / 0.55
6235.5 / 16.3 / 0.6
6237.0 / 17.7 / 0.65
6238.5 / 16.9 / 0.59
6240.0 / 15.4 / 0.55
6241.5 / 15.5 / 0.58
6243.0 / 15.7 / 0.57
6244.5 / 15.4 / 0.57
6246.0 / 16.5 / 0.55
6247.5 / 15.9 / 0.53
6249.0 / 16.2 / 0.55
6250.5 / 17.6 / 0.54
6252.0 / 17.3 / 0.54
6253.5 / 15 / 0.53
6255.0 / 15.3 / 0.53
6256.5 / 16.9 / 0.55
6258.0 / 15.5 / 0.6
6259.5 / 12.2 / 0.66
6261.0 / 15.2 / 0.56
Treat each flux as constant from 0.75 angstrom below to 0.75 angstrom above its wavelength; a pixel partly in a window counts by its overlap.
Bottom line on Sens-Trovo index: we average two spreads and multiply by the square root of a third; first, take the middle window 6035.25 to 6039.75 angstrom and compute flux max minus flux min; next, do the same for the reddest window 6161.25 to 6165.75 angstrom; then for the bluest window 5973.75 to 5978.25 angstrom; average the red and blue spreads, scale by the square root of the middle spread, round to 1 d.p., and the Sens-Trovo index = 3.6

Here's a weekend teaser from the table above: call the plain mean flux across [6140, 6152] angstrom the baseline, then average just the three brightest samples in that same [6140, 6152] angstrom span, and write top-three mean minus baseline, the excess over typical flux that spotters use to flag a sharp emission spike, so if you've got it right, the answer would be 1.1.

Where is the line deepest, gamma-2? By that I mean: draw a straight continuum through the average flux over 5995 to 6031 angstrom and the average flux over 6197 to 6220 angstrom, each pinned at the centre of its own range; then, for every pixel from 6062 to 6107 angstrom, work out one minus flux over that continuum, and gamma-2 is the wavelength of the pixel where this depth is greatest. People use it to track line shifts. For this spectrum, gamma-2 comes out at 6103.5 angstrom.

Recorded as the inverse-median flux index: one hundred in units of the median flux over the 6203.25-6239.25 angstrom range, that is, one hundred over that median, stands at 6.1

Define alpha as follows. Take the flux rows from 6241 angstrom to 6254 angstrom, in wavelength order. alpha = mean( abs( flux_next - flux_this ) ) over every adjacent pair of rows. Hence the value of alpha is 0.8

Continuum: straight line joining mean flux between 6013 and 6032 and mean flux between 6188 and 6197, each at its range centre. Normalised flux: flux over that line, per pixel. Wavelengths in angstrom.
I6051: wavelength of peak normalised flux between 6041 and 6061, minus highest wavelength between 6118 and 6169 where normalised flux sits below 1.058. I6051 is -114.0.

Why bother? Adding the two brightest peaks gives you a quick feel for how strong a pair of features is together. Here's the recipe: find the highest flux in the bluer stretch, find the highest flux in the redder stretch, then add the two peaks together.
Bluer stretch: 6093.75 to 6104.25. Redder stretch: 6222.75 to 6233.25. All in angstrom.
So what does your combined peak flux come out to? 36.7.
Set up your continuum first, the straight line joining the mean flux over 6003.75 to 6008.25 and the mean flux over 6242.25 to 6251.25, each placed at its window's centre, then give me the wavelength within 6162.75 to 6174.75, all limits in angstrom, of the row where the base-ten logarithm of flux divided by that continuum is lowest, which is 6163.5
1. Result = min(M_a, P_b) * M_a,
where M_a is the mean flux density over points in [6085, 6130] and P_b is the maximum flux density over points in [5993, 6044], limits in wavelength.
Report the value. 352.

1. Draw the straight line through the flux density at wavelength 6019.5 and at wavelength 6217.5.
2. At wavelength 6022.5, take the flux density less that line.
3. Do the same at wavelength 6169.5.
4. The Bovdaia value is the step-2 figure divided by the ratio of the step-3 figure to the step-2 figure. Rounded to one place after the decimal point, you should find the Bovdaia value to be -4.0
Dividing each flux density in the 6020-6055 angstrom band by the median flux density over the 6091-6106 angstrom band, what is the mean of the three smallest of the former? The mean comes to 0.89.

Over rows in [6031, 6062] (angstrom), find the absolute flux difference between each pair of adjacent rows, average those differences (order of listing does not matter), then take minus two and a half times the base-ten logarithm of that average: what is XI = 0.23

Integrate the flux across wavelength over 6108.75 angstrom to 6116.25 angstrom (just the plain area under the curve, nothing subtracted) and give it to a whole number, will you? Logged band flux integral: 147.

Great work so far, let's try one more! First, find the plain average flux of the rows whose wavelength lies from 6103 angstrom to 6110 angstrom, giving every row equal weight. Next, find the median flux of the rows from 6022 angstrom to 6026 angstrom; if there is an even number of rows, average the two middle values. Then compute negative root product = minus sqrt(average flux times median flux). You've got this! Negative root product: -17.5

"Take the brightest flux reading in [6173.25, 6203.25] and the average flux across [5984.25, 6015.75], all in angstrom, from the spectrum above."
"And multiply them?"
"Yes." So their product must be 342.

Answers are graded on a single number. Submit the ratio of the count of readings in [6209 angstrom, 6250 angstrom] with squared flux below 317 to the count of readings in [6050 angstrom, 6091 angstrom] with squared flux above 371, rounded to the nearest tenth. 1.3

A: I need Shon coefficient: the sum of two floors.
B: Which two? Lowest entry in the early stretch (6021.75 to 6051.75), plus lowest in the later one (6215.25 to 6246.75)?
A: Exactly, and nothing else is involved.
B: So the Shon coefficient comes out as 31.5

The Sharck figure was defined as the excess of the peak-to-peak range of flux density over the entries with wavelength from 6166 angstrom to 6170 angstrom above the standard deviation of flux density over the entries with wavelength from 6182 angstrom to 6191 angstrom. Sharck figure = 0.8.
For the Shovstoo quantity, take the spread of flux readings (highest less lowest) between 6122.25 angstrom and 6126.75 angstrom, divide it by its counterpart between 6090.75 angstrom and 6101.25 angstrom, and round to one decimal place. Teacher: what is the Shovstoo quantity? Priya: 4.5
